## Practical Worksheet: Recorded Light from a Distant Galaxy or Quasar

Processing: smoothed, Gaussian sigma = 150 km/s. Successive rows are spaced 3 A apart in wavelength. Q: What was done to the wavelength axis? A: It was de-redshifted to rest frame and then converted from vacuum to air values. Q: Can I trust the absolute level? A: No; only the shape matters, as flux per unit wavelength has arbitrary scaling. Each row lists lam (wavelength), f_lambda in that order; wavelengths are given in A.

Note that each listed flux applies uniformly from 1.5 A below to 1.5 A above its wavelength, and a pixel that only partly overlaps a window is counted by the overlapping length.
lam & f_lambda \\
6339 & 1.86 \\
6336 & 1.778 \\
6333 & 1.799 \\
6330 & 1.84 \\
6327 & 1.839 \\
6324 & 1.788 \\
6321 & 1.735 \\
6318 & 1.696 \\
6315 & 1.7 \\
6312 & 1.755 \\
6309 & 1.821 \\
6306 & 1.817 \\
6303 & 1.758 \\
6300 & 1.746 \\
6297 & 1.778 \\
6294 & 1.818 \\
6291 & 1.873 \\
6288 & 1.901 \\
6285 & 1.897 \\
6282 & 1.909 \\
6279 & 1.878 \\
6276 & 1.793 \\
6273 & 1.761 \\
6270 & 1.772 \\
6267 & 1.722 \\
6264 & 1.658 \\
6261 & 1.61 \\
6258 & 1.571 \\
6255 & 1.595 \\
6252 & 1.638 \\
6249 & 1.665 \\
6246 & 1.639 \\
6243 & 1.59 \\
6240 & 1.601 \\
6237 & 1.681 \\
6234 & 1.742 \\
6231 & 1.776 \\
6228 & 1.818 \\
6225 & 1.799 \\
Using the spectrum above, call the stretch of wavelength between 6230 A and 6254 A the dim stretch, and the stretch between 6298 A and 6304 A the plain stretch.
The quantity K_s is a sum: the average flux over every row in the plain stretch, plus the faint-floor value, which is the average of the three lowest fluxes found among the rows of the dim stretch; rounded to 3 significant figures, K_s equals 3.36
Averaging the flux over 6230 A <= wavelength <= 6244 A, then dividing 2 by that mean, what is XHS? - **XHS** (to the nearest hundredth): 1.19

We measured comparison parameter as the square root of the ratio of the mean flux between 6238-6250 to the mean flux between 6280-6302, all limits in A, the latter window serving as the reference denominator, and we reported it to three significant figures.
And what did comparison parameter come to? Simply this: 0.938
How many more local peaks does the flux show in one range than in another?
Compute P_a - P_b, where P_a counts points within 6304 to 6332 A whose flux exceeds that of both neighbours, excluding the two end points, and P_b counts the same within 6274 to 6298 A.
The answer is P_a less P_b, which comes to -1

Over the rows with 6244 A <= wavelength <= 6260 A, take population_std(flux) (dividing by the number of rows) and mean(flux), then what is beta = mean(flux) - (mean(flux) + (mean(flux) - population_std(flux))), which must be -1.59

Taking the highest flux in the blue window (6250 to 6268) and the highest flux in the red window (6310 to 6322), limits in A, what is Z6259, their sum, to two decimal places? 3.48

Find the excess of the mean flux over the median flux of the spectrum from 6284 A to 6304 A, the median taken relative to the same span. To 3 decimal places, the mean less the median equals 0.006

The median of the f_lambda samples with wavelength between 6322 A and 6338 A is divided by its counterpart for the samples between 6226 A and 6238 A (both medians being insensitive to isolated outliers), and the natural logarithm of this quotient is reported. 0.02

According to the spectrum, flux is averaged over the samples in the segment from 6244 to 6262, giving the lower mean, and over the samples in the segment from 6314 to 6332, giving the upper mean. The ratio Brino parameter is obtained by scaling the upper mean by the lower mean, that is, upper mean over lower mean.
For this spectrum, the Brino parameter 1.09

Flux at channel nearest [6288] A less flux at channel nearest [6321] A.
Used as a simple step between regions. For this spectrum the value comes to 0.17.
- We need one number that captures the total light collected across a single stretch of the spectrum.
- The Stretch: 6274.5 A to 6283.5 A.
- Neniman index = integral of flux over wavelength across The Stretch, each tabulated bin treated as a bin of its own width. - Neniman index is 16.7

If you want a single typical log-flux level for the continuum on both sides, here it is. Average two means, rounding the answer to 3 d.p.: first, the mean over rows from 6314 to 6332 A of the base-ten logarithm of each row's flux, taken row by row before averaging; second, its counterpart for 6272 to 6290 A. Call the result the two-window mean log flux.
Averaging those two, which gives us 0.258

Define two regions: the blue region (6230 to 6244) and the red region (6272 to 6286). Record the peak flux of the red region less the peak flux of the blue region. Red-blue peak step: 0.13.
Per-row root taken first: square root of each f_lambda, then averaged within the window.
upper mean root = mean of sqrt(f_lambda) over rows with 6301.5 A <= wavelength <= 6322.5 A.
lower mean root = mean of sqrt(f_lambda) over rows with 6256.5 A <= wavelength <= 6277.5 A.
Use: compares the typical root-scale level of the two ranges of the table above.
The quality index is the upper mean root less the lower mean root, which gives 0.02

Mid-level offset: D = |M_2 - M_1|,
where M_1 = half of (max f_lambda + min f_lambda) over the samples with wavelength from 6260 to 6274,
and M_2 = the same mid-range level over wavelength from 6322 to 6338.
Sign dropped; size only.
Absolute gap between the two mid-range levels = 0.12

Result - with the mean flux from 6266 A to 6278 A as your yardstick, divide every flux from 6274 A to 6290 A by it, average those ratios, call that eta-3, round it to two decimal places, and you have 1.06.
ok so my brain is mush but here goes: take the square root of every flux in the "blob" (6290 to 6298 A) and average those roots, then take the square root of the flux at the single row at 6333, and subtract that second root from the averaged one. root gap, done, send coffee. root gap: 0.009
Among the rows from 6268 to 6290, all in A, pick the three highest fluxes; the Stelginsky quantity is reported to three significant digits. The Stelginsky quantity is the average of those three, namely 1.90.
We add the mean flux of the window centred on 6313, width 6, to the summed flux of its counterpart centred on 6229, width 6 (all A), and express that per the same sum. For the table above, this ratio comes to 1.48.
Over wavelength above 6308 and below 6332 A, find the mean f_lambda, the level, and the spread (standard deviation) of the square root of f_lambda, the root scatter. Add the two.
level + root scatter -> 1.79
